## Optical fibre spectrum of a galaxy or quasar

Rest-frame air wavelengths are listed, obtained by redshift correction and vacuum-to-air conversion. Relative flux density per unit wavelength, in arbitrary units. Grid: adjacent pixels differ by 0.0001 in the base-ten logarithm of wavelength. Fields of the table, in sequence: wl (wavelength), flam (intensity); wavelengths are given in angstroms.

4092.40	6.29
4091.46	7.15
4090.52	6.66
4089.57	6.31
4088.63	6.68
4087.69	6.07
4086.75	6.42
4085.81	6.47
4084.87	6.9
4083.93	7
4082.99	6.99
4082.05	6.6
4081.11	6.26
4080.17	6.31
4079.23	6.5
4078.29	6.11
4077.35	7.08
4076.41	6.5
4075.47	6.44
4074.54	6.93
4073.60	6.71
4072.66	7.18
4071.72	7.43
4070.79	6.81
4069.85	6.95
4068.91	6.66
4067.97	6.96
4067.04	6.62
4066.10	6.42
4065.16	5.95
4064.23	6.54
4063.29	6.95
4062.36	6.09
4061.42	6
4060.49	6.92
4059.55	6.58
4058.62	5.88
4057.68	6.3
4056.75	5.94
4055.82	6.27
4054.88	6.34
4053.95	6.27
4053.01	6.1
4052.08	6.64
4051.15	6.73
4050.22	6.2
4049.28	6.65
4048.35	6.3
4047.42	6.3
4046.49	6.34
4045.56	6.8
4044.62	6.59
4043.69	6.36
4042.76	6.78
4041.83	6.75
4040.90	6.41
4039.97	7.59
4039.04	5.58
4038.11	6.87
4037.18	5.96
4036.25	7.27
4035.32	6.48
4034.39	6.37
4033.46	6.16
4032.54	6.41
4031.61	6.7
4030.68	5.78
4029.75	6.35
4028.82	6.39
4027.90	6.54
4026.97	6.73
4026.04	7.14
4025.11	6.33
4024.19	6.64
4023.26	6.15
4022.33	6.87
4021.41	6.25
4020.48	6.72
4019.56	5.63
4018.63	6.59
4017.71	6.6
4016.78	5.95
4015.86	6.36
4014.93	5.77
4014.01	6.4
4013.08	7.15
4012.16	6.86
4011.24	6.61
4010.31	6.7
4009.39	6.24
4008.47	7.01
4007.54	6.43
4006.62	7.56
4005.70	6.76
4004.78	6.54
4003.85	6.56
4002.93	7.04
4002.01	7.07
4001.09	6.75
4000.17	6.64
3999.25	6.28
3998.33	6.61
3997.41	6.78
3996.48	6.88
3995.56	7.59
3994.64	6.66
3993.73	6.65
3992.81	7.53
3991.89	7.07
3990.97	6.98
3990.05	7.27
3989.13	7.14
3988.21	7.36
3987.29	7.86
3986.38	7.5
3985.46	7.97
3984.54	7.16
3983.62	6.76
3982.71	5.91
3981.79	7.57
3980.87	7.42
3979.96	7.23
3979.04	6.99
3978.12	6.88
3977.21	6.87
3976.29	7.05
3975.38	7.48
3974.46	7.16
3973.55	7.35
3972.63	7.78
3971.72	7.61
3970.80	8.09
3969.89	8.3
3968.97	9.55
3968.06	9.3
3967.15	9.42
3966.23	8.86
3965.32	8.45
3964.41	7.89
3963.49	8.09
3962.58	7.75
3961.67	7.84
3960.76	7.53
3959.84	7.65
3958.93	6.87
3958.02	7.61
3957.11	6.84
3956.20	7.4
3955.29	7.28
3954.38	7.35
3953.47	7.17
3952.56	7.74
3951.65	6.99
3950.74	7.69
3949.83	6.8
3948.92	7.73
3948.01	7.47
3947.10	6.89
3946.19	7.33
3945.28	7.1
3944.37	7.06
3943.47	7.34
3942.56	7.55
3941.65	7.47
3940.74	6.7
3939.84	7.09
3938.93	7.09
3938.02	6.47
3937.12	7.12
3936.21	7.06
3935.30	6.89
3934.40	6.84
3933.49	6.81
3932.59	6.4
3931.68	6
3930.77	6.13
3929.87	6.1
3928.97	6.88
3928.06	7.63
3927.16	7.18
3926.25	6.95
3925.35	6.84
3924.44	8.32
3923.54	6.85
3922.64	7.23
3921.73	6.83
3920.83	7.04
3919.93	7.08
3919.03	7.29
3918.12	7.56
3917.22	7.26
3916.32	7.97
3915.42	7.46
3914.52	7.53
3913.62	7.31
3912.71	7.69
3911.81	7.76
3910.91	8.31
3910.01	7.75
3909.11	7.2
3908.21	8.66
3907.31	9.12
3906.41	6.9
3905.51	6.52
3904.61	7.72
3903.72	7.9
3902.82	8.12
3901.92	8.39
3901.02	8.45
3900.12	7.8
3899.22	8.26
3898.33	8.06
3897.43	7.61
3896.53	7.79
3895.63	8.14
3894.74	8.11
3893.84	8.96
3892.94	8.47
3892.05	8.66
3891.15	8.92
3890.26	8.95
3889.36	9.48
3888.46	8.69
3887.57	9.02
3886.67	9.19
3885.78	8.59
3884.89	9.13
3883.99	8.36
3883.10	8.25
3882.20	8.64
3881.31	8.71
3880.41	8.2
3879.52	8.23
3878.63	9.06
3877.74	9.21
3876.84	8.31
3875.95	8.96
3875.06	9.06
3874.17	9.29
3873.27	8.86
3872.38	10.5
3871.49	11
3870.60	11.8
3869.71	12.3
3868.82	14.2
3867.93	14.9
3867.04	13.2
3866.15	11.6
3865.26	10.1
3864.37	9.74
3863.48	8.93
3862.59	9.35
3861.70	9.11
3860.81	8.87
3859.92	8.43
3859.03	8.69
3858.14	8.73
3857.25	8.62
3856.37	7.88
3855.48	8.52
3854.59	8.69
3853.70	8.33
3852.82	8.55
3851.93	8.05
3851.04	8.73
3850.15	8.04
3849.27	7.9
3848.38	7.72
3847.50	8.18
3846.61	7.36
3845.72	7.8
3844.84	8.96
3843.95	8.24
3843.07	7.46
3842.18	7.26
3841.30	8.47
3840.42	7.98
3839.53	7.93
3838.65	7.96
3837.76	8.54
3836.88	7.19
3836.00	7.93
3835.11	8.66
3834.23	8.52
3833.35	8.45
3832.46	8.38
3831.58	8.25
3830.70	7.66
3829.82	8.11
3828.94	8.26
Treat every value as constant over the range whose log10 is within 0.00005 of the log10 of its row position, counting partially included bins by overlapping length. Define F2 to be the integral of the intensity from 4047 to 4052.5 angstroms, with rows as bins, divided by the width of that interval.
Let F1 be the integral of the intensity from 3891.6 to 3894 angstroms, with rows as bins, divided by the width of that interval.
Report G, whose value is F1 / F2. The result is 1.34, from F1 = 8.7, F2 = 6.47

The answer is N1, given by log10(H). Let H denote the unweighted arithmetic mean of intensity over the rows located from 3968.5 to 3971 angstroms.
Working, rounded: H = 8.6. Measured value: 0.94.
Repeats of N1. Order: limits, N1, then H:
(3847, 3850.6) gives 0.90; 8.0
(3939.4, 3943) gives 0.86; 7.2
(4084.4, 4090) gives 0.81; 6.5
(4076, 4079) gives 0.82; 6.6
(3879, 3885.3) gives 0.93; 8.5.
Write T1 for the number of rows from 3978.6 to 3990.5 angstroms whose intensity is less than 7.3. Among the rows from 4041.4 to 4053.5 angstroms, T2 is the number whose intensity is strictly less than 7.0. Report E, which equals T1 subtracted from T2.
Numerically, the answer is 6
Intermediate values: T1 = 7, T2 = 13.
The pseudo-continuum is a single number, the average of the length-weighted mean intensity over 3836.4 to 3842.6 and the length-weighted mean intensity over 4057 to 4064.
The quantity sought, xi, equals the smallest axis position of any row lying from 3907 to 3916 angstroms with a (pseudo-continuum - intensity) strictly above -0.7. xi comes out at 3909.11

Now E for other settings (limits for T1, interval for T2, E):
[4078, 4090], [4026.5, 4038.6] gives -1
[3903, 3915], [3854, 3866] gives -3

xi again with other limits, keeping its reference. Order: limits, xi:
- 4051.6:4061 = 4052.08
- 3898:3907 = 3900.12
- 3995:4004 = 3995.56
